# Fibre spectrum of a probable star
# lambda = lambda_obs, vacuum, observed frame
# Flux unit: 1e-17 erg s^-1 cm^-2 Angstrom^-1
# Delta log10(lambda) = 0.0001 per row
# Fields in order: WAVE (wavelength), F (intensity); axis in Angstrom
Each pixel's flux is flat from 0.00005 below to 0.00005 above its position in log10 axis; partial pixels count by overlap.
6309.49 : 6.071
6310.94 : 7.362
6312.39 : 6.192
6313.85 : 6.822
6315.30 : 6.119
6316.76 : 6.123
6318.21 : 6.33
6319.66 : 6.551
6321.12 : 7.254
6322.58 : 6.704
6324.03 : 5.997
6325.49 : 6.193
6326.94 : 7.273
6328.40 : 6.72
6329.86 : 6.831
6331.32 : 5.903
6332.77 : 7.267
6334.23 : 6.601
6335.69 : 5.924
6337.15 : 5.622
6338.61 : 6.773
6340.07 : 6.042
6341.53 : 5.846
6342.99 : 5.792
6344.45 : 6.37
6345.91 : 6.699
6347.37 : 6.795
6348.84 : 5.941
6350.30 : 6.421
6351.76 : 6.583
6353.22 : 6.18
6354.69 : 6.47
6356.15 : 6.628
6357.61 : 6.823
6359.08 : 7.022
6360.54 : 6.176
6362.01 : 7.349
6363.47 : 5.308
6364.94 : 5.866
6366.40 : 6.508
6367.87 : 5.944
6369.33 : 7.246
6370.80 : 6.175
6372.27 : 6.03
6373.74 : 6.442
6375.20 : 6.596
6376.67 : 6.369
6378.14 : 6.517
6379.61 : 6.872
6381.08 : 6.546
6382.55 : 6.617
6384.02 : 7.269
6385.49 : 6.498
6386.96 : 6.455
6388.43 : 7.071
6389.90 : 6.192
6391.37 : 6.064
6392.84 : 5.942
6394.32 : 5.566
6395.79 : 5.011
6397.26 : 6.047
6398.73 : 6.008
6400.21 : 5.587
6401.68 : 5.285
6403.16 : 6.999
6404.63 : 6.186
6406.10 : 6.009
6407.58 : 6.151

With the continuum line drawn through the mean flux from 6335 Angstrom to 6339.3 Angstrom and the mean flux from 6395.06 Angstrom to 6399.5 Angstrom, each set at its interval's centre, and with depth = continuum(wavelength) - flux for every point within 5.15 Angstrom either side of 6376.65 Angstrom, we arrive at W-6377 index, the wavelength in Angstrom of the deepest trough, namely 6372.27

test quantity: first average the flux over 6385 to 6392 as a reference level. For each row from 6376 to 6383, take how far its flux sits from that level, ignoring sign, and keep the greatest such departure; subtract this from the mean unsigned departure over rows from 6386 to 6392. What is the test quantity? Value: -0.10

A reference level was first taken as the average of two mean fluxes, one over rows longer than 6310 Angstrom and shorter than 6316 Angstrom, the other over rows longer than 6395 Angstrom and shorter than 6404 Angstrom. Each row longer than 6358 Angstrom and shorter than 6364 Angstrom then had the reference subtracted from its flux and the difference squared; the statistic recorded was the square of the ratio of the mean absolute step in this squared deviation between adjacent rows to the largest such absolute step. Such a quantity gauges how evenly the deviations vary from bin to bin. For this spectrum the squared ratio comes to 0.38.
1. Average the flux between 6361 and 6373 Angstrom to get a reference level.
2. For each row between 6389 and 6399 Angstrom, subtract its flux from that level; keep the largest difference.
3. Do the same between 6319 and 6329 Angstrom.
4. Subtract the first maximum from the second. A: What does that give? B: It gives -1.0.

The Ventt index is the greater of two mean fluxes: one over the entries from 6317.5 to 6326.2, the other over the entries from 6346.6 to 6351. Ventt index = 6.50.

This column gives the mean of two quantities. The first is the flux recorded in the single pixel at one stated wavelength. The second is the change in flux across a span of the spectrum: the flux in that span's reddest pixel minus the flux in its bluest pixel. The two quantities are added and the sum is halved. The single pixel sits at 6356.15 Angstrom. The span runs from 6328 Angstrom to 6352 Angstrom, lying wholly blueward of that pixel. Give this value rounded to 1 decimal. 3.2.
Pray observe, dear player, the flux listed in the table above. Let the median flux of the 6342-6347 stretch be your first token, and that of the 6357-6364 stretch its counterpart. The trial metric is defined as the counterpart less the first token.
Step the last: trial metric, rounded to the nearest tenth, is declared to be 0.5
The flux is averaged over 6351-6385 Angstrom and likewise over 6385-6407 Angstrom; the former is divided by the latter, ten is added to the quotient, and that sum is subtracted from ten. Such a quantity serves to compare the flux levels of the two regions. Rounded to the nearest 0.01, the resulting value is -1.07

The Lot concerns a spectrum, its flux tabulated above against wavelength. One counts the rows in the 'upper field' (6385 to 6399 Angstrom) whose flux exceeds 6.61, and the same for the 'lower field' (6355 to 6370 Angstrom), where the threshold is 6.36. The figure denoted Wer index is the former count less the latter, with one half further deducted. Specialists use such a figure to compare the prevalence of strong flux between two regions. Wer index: -5.5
